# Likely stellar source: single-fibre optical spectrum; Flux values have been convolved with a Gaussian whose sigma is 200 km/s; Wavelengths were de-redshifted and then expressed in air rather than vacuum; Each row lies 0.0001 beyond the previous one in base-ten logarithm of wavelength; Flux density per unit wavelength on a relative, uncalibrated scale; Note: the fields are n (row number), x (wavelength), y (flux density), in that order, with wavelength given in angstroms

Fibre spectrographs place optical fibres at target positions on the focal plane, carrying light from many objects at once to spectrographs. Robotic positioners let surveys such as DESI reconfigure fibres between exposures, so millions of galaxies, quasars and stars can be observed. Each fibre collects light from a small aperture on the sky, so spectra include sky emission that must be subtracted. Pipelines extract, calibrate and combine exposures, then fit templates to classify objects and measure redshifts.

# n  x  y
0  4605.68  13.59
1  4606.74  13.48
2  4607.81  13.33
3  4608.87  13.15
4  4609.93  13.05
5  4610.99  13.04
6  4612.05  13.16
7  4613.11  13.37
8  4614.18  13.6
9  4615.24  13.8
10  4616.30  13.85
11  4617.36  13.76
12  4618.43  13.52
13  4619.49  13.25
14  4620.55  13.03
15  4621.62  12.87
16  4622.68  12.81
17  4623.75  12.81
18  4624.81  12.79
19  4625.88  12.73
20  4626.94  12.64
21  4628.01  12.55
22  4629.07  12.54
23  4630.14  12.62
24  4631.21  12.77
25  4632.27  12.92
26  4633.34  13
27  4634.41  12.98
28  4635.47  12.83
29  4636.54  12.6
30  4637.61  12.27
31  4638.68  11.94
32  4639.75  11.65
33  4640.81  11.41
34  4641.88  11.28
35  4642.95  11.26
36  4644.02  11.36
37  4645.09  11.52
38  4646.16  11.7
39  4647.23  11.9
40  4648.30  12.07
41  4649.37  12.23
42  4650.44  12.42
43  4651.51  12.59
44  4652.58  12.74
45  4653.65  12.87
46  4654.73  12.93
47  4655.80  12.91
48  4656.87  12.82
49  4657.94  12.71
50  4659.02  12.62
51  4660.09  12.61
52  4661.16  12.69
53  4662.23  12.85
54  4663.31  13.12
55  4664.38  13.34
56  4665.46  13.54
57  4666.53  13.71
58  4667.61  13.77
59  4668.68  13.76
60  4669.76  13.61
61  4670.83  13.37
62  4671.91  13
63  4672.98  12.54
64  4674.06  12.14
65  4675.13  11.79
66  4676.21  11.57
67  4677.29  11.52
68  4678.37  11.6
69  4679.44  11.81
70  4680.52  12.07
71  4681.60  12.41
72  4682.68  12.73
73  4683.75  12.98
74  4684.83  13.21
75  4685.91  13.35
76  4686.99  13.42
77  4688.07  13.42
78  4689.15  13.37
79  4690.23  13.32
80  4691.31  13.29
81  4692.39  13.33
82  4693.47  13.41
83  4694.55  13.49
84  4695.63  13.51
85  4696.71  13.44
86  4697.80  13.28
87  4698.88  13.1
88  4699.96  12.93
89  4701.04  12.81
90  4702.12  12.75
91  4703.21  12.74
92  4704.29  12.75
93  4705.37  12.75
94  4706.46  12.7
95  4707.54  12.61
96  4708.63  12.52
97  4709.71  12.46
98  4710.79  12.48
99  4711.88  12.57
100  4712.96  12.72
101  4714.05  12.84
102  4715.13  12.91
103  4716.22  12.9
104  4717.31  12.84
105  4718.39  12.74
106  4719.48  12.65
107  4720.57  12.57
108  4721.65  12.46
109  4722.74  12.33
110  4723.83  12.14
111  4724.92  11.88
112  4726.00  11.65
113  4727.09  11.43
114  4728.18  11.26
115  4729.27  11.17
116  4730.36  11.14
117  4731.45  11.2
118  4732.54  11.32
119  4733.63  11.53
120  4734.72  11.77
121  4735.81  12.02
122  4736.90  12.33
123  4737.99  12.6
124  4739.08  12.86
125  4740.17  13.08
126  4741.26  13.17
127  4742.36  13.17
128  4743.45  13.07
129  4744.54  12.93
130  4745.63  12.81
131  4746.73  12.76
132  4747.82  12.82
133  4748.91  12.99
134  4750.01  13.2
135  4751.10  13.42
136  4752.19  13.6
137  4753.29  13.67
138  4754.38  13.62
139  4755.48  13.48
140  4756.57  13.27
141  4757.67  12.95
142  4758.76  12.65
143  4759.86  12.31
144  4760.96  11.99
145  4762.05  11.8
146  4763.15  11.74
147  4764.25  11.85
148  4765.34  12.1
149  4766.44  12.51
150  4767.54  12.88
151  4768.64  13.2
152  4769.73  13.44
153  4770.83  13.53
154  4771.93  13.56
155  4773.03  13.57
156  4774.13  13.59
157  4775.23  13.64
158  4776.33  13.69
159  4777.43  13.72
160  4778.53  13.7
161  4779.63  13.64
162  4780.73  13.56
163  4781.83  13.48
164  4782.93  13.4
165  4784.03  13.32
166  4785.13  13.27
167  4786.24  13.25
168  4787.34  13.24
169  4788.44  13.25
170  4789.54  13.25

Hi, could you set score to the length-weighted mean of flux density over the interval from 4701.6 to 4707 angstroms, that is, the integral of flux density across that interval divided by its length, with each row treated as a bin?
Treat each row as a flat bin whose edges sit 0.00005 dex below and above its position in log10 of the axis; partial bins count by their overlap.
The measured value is 12.7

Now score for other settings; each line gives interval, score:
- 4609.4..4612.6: 13.1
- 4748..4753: 13.3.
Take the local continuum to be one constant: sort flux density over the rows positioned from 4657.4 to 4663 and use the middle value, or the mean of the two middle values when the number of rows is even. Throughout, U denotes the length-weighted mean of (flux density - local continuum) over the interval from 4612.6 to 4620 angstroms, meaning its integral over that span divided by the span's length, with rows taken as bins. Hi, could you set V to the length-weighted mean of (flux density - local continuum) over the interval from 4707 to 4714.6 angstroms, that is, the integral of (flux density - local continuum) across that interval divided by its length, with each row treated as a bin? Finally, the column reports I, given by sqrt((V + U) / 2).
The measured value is 0.6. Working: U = 0.9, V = -0.09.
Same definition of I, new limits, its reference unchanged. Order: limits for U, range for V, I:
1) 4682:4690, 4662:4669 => 0.8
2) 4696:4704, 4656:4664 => 0.5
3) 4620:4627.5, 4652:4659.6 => 0.3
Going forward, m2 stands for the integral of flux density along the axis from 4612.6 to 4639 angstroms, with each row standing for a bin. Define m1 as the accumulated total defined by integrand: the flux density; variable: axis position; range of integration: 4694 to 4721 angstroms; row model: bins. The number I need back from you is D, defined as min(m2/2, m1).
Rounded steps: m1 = 347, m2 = 342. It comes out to 171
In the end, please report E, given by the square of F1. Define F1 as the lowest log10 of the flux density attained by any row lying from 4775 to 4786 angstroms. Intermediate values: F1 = 1.123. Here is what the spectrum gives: 1.26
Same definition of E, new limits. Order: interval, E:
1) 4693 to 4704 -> 1.22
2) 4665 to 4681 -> 1.13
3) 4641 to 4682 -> 1.11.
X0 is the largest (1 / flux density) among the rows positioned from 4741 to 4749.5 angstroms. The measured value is 0.078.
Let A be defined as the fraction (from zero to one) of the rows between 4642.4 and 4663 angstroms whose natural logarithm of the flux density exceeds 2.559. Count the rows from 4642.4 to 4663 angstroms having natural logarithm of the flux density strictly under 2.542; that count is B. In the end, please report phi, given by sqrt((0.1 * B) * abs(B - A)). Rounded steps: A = 0.05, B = 12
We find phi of 3.8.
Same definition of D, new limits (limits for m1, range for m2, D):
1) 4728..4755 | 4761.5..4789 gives 181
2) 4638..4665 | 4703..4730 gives 167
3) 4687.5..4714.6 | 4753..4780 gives 176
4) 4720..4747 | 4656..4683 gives 172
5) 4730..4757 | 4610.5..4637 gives 173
